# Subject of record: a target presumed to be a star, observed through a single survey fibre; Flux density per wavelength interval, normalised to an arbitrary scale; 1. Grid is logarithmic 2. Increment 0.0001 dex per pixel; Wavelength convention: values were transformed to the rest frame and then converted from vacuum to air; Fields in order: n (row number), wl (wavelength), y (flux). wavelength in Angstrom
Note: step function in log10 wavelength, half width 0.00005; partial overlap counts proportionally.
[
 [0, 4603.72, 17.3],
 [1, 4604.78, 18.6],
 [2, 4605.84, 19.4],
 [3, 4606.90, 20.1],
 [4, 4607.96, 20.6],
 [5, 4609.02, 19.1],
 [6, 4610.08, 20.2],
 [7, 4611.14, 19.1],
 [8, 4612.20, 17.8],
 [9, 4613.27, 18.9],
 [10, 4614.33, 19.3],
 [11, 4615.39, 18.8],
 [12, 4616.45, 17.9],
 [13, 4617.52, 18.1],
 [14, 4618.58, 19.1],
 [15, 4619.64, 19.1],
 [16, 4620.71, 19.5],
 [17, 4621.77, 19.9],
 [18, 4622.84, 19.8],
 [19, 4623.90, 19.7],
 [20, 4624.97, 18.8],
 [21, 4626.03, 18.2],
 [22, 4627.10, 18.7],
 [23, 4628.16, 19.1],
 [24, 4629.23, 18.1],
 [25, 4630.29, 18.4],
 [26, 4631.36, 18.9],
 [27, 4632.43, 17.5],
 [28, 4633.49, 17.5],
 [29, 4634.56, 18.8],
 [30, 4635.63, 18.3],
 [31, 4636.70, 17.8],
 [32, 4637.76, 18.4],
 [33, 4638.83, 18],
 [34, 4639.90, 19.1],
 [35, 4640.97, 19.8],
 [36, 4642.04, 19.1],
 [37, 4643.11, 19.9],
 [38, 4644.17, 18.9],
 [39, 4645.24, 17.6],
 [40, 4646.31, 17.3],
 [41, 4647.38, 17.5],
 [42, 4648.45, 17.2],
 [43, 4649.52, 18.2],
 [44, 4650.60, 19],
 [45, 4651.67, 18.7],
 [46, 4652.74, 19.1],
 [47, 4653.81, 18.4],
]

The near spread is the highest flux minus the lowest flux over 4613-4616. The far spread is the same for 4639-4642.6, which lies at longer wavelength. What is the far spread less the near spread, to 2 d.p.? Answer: 0.20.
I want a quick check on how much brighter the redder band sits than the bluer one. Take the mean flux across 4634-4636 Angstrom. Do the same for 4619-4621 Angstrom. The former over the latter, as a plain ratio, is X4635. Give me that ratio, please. 0.96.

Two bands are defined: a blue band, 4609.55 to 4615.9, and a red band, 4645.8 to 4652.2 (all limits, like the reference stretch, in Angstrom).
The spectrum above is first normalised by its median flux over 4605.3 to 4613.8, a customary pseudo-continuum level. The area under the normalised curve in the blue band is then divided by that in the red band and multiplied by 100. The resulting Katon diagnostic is 105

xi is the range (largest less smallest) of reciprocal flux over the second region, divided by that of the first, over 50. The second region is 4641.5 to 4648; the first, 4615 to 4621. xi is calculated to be 0.033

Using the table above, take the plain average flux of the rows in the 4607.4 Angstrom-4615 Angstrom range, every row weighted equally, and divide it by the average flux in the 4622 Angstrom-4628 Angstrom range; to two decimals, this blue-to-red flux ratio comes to 1.01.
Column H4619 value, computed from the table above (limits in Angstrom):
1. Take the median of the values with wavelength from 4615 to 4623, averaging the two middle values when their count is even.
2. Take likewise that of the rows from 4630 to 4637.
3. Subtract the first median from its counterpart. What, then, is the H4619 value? -0.8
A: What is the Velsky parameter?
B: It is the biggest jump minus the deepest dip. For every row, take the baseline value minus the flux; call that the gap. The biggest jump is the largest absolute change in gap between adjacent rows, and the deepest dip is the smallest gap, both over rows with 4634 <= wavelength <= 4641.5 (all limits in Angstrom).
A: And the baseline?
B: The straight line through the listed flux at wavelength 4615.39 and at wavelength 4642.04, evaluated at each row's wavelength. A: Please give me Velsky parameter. 1.80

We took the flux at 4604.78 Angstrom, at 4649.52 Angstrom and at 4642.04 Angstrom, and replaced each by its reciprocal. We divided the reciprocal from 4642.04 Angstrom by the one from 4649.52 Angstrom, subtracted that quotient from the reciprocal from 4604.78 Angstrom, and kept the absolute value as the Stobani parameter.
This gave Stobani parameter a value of 0.90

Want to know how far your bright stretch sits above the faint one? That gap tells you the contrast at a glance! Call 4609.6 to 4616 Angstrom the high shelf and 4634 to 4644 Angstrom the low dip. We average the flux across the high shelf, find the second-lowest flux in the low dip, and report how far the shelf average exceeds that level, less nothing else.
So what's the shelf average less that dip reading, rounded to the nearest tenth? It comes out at 1.0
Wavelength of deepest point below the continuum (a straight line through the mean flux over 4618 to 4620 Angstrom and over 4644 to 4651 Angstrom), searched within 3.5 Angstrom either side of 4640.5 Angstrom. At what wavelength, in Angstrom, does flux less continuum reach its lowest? 4638.83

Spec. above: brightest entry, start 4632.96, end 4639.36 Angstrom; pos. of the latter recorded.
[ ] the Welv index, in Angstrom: 4634.56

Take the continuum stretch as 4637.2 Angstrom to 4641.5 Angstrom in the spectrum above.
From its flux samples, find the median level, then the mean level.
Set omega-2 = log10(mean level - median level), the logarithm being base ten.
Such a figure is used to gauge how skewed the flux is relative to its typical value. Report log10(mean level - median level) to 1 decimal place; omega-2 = -1.1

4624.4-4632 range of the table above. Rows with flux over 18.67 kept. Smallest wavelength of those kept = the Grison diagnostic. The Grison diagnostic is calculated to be 4624.97 Angstrom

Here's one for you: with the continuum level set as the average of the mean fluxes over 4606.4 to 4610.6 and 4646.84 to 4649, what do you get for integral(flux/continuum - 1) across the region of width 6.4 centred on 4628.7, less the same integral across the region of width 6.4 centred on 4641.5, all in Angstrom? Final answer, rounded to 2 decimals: -0.19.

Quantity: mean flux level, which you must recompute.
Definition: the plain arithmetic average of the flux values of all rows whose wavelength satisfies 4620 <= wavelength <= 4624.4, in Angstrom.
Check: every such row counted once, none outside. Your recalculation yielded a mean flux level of 19.7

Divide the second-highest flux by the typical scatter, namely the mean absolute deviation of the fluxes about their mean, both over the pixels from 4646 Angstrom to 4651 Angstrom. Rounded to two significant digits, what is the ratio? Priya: 30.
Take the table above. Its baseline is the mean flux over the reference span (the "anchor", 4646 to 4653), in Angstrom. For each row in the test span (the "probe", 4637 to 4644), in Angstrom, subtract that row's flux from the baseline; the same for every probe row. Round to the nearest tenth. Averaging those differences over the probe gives -0.9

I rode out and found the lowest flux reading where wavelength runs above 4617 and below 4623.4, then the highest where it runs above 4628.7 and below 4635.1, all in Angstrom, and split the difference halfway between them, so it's 18.5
